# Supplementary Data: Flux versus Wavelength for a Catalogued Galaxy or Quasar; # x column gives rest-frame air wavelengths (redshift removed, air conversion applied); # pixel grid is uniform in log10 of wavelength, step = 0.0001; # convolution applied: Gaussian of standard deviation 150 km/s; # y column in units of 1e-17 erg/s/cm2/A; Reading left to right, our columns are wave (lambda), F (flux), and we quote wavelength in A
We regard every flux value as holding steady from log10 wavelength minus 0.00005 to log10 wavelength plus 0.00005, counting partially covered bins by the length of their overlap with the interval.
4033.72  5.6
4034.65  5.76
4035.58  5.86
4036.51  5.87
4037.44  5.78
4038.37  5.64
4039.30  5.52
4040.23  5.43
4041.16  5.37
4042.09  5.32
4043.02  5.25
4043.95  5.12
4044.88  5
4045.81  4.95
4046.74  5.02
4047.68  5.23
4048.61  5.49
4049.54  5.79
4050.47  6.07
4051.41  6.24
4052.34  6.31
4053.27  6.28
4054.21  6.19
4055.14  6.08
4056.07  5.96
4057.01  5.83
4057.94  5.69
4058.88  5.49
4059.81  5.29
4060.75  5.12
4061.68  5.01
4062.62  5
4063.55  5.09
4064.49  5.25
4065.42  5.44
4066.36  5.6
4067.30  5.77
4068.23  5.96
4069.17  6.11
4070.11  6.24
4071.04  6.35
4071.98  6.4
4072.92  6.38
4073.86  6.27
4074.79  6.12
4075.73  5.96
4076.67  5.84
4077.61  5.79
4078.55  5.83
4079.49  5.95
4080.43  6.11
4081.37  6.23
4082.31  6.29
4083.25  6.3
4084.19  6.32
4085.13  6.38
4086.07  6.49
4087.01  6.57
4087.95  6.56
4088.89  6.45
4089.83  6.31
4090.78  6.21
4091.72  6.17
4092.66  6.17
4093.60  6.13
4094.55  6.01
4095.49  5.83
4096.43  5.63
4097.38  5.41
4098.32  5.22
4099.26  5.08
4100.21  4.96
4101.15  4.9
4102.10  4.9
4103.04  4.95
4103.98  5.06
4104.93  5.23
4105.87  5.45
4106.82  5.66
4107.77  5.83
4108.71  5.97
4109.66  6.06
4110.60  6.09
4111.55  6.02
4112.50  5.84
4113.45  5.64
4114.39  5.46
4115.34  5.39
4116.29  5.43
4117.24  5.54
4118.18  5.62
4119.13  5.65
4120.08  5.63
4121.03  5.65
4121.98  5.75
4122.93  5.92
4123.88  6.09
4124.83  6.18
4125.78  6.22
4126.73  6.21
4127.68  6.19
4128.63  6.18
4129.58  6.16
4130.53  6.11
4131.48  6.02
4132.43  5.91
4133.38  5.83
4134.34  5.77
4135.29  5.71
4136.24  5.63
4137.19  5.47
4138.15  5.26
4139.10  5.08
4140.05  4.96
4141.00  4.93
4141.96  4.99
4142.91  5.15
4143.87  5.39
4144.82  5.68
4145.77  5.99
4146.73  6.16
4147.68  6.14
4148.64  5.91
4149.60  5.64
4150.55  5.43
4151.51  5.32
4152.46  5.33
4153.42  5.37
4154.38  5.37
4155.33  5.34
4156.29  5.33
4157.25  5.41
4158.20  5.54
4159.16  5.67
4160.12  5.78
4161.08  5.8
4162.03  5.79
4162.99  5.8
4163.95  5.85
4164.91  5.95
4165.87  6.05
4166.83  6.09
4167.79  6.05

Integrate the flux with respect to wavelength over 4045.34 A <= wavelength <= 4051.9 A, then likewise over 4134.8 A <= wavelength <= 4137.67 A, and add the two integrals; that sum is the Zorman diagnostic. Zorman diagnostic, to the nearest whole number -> 52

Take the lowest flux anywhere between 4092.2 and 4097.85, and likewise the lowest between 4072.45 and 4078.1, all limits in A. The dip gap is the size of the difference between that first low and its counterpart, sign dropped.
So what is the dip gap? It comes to 0.38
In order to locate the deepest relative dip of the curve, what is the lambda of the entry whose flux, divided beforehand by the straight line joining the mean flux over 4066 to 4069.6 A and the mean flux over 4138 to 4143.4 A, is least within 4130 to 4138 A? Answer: 4137.19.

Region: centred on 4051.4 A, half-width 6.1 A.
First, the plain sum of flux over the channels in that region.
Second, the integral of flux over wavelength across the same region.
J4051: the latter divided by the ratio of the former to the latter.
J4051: 66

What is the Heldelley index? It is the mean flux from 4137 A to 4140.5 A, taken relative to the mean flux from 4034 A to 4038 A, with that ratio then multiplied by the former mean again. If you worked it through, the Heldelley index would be 4.6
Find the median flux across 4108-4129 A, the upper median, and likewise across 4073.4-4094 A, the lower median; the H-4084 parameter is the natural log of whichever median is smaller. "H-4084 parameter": 1.772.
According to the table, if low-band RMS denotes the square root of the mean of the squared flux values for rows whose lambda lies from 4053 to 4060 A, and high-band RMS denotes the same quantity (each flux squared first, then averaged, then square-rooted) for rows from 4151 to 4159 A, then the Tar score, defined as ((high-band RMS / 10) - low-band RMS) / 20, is -0.266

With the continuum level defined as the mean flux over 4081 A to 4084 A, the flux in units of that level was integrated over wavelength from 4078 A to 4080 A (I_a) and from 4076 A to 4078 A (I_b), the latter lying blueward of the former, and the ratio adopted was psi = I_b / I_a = 0.99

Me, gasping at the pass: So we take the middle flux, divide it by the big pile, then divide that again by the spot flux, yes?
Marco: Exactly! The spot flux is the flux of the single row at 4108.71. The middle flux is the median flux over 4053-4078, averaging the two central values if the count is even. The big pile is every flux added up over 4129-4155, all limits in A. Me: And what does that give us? 0.0065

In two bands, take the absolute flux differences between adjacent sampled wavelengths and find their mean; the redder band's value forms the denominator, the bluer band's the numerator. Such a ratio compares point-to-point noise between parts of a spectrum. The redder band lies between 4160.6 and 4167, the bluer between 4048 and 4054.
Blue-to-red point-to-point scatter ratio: 3.3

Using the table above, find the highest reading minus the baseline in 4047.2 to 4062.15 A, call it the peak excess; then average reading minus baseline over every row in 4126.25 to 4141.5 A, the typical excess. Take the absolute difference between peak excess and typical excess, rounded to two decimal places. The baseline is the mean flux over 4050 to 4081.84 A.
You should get 0.60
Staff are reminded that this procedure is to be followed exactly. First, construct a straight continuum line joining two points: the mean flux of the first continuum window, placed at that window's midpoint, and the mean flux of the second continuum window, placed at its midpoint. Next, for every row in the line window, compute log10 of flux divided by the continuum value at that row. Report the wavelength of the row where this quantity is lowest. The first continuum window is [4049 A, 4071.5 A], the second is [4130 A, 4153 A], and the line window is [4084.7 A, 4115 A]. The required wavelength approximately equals 4101.15 A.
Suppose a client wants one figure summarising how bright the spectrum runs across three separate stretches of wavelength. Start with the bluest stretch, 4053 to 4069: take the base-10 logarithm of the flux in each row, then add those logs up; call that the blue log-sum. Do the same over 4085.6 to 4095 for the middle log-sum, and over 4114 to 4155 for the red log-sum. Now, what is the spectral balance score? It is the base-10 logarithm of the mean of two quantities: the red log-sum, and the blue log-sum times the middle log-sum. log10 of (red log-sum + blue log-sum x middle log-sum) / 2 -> 1.83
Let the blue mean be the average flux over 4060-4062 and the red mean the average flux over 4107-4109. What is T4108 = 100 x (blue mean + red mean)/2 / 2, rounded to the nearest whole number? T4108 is 274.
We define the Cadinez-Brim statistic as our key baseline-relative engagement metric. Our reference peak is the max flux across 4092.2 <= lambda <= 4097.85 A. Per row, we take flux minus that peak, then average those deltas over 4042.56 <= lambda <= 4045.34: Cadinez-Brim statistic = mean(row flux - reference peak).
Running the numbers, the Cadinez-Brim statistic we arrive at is -1.05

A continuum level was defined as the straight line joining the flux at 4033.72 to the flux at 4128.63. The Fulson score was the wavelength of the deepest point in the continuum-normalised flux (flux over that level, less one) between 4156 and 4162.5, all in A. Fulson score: 4156.29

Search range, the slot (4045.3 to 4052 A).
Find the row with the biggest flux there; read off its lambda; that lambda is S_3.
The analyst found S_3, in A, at 4051.41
